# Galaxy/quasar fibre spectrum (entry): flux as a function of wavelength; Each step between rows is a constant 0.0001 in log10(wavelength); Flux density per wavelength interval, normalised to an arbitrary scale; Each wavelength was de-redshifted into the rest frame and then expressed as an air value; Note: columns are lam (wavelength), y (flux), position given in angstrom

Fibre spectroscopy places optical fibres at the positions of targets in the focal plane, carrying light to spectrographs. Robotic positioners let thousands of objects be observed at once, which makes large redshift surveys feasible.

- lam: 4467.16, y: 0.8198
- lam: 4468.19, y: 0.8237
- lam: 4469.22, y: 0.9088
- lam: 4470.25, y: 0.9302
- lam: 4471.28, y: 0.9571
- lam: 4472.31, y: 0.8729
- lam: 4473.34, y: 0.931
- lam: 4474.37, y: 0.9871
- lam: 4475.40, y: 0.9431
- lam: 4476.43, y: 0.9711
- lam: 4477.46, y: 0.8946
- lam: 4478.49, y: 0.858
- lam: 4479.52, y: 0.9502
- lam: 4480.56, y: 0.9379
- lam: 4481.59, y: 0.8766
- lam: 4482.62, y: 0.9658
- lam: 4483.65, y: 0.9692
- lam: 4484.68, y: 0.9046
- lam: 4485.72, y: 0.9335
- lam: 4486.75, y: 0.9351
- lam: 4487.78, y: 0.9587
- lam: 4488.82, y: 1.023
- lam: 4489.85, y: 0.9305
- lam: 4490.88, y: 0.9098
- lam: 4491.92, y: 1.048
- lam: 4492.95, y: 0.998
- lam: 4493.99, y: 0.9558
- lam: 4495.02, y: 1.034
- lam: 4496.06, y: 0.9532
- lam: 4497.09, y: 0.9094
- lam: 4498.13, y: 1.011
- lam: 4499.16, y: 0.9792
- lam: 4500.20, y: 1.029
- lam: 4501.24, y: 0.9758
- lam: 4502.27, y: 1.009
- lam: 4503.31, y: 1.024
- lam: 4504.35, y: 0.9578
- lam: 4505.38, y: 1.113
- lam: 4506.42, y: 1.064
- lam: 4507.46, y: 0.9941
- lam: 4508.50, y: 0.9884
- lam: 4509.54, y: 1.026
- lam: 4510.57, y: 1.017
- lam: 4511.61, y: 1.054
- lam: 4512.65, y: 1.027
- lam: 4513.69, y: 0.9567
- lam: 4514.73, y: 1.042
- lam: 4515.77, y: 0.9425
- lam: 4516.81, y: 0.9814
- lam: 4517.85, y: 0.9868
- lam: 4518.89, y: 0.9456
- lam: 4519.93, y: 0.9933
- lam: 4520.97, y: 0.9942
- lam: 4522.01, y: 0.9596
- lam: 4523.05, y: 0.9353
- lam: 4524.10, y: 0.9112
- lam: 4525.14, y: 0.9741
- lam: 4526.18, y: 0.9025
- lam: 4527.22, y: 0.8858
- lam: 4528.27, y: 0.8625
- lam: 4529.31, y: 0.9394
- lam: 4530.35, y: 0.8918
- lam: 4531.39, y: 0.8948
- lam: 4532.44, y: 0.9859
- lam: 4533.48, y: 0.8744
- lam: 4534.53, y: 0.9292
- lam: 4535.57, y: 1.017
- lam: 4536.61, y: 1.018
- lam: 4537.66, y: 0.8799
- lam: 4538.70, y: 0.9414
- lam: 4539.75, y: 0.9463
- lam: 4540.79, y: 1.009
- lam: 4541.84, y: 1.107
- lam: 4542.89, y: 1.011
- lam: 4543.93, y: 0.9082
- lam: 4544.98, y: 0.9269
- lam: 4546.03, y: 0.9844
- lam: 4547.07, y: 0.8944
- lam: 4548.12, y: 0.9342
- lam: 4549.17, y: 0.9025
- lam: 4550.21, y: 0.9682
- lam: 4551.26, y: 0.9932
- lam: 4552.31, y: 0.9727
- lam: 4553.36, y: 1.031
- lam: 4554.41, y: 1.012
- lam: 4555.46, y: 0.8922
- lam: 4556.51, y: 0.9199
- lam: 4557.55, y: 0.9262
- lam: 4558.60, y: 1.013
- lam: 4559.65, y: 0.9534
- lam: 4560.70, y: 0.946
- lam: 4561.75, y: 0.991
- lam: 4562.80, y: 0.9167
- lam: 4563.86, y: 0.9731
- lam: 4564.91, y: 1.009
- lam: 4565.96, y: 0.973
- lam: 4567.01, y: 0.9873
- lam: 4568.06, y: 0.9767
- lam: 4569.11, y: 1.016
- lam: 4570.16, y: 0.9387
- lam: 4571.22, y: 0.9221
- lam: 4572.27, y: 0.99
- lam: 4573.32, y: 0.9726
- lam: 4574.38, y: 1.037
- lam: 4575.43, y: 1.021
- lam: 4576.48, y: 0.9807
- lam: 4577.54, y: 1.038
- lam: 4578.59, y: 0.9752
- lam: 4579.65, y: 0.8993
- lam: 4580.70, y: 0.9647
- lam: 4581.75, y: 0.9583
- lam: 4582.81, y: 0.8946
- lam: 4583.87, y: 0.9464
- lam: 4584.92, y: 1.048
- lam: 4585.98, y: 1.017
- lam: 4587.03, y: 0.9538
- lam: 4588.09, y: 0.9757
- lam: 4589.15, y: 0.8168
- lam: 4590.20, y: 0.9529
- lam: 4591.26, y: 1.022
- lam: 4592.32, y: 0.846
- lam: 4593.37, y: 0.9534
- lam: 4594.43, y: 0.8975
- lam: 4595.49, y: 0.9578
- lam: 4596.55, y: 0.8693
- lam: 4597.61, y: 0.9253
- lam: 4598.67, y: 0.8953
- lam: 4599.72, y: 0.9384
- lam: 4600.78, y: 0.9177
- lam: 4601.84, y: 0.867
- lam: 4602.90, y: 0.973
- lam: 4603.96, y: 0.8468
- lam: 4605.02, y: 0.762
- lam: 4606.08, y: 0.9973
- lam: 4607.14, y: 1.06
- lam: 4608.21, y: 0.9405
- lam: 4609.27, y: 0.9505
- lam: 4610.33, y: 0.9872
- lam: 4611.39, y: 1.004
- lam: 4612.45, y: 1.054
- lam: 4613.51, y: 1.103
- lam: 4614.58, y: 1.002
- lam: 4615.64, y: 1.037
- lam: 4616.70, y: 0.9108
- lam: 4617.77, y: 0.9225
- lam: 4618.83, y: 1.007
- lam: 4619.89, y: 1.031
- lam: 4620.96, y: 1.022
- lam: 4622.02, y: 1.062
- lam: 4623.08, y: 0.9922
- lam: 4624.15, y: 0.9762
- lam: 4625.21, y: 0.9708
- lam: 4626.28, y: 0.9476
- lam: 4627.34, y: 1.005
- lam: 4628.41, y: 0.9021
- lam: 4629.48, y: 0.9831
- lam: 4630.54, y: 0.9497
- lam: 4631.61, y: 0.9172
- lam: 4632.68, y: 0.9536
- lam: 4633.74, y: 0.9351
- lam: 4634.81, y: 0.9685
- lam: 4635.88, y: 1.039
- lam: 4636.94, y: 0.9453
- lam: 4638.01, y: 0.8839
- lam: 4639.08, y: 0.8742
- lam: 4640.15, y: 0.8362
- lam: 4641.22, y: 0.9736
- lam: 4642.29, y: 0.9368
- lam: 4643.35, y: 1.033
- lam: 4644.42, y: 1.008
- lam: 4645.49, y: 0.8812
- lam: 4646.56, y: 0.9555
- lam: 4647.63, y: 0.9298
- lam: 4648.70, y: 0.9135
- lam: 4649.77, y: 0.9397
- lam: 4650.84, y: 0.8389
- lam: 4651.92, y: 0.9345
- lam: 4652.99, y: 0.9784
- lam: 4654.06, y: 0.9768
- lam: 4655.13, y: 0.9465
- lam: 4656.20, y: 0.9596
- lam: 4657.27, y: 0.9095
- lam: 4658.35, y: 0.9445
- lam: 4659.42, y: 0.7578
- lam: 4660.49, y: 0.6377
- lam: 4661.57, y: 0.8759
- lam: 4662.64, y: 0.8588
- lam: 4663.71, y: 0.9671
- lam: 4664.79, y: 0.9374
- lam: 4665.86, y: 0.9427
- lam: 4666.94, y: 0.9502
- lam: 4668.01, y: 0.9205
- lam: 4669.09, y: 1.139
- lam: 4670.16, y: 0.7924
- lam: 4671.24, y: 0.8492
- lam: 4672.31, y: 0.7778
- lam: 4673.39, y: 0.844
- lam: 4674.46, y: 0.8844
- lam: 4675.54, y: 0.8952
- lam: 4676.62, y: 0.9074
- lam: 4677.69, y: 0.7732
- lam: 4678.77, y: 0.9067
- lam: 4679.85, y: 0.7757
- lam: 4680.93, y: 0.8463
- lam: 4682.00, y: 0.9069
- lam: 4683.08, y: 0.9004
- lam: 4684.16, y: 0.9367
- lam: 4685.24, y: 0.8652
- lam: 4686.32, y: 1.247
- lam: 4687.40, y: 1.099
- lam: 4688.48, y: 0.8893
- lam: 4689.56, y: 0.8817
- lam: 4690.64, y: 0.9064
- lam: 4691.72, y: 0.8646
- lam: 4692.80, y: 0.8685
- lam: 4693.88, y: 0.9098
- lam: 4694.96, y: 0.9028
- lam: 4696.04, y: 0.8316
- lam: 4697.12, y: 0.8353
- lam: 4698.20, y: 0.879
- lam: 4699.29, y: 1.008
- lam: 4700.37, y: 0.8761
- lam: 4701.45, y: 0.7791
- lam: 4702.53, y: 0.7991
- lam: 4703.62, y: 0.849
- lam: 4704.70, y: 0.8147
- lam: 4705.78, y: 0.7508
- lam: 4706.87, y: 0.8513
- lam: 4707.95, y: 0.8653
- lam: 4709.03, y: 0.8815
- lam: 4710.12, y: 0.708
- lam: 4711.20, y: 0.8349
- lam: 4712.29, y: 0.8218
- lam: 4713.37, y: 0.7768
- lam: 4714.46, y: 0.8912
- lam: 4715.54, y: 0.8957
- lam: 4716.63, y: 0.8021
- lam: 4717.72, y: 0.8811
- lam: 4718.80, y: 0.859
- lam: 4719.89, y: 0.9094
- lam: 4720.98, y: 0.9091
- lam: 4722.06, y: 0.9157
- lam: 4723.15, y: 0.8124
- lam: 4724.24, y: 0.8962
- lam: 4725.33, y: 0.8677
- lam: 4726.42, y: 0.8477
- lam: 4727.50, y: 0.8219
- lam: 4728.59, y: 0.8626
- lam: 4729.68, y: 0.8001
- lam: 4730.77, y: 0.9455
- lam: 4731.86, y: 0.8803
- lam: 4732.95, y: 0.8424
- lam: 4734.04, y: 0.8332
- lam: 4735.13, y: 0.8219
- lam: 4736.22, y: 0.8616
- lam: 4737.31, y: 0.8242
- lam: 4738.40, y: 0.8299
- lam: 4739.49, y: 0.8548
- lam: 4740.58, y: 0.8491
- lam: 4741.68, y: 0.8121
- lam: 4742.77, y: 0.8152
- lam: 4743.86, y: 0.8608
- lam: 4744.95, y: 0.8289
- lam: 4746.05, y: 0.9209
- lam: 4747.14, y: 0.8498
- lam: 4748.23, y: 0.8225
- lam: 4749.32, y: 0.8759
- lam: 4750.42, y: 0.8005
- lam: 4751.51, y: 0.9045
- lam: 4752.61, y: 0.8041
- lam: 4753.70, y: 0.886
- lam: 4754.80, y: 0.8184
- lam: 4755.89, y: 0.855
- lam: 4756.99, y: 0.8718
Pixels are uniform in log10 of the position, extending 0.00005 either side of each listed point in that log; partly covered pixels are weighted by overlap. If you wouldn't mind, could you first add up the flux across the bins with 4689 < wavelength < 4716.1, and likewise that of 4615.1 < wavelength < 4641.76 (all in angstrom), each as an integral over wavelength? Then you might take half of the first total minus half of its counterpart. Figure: -1.3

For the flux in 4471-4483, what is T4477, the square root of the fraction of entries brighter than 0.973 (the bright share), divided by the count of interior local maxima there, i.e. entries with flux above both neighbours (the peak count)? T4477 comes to 0.10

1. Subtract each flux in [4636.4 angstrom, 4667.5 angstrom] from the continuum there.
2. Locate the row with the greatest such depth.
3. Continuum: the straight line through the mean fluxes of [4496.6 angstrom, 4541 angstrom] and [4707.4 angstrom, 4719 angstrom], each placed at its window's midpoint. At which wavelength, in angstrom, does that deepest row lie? 4660.49 angstrom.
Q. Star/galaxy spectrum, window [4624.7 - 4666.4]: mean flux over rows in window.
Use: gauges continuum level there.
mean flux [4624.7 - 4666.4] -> 0.93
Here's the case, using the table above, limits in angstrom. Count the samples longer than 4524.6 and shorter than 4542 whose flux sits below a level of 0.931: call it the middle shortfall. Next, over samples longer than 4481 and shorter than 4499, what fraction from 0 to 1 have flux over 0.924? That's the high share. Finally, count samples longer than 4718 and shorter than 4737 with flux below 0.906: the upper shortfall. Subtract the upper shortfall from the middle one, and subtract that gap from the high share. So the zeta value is 5.8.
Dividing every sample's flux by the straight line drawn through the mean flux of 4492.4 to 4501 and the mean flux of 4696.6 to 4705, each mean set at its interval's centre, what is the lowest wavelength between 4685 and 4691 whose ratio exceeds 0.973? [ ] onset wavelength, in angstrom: 4685.24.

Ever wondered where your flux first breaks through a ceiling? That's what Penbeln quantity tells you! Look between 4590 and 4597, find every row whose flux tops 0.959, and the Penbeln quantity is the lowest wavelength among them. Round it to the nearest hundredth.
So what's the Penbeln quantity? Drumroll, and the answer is 4591.26 angstrom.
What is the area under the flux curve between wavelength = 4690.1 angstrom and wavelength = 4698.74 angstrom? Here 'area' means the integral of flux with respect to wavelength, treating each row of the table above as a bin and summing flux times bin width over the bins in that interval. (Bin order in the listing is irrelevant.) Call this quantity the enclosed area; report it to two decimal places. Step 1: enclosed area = 7.56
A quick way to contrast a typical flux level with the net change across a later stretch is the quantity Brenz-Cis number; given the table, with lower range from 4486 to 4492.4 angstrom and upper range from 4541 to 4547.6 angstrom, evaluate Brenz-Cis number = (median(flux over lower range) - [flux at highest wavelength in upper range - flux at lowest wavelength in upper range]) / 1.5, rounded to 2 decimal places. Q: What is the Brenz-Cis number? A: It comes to 0.77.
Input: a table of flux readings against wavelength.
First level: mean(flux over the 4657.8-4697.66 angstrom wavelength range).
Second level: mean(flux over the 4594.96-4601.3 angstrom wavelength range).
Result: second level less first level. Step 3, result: 0.025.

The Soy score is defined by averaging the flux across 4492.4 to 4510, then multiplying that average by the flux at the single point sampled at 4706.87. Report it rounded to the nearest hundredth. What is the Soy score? 0.85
